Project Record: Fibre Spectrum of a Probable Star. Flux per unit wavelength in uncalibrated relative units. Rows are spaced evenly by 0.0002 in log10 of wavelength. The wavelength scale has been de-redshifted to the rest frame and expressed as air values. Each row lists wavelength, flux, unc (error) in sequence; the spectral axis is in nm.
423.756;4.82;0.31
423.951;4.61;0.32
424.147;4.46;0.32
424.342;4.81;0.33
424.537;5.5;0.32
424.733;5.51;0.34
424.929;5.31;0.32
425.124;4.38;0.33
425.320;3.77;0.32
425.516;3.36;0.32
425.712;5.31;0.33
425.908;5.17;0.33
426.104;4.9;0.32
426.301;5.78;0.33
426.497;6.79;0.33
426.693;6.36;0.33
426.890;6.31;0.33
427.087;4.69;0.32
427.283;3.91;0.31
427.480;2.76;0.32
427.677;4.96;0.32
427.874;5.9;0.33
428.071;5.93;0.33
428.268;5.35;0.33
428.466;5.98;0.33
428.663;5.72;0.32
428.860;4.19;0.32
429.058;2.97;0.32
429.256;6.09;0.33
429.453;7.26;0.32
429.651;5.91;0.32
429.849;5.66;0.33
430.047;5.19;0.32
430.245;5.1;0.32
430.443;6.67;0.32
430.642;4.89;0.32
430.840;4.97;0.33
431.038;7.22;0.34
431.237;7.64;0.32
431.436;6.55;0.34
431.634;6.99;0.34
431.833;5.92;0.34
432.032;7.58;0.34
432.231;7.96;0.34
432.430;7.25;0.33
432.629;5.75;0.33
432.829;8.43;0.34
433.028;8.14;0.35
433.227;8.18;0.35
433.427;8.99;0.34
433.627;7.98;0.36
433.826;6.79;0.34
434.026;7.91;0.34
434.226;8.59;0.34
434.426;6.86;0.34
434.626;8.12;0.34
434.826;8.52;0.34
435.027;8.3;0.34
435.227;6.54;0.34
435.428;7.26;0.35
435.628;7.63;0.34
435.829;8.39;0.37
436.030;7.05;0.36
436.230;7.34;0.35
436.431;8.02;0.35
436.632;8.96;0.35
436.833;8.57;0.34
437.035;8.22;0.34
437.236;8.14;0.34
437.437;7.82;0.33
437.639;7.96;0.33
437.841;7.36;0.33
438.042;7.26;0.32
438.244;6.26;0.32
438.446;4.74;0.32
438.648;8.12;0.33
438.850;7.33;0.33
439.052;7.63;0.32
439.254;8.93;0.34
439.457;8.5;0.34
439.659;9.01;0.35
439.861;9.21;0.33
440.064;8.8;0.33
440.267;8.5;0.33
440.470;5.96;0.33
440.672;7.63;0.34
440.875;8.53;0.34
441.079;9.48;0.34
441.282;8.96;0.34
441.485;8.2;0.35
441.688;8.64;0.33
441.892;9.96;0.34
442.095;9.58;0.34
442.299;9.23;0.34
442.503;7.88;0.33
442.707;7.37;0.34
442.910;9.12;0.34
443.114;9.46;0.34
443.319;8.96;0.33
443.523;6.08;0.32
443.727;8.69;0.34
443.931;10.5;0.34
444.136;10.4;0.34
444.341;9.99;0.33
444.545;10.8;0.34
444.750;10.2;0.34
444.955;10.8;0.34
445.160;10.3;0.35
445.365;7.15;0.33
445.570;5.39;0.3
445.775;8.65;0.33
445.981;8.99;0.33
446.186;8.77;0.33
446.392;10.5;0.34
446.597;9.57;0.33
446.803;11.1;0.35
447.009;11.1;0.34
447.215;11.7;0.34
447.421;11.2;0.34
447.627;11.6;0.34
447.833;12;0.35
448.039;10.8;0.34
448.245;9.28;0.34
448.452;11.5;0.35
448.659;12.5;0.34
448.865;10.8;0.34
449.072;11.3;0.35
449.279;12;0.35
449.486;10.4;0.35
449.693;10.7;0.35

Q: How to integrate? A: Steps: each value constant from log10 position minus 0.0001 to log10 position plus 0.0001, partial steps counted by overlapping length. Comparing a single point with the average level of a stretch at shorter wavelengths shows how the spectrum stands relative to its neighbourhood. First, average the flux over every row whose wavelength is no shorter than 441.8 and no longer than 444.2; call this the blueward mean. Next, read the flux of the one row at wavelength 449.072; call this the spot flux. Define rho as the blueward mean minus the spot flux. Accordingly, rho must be -2.4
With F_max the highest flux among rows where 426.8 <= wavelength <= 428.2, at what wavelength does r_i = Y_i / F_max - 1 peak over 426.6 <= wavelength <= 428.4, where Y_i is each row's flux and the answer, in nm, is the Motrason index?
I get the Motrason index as 426.693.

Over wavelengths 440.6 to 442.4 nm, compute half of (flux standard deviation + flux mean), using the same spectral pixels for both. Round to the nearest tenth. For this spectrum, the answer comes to 4.8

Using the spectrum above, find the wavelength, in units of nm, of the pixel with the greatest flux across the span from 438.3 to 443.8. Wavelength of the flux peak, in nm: 441.892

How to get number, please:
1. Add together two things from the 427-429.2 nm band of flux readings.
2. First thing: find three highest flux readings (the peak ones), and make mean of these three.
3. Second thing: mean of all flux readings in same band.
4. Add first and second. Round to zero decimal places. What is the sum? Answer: 11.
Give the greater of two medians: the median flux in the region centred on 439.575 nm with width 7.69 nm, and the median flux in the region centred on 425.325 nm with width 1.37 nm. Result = 8.3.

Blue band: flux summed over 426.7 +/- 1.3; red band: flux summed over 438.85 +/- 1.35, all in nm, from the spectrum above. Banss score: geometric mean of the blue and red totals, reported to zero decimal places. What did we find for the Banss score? 82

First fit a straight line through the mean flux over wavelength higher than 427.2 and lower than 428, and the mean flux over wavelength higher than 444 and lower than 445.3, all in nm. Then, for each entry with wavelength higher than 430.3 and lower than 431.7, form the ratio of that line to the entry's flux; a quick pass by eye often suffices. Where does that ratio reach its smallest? 431.237 nm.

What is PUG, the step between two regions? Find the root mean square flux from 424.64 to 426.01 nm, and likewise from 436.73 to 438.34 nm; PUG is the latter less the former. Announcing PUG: 3.0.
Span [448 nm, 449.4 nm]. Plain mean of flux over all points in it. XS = 11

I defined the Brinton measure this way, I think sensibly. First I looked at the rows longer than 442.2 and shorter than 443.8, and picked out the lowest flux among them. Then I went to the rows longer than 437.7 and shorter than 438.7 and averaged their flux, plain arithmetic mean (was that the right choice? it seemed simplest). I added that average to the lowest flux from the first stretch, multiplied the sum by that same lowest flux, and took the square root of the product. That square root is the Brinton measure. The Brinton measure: 8.8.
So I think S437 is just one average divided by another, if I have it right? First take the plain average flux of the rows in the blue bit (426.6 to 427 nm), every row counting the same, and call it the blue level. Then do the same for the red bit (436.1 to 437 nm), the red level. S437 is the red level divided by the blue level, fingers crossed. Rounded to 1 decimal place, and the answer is 1.3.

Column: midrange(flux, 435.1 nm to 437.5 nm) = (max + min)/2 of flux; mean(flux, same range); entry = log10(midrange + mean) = 1.19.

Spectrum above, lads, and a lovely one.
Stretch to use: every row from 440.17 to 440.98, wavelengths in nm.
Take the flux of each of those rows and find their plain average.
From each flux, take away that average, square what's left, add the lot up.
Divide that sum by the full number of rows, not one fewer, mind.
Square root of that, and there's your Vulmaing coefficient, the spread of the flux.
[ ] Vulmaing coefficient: 1.04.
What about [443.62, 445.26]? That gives 0.63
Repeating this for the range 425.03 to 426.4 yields 0.81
